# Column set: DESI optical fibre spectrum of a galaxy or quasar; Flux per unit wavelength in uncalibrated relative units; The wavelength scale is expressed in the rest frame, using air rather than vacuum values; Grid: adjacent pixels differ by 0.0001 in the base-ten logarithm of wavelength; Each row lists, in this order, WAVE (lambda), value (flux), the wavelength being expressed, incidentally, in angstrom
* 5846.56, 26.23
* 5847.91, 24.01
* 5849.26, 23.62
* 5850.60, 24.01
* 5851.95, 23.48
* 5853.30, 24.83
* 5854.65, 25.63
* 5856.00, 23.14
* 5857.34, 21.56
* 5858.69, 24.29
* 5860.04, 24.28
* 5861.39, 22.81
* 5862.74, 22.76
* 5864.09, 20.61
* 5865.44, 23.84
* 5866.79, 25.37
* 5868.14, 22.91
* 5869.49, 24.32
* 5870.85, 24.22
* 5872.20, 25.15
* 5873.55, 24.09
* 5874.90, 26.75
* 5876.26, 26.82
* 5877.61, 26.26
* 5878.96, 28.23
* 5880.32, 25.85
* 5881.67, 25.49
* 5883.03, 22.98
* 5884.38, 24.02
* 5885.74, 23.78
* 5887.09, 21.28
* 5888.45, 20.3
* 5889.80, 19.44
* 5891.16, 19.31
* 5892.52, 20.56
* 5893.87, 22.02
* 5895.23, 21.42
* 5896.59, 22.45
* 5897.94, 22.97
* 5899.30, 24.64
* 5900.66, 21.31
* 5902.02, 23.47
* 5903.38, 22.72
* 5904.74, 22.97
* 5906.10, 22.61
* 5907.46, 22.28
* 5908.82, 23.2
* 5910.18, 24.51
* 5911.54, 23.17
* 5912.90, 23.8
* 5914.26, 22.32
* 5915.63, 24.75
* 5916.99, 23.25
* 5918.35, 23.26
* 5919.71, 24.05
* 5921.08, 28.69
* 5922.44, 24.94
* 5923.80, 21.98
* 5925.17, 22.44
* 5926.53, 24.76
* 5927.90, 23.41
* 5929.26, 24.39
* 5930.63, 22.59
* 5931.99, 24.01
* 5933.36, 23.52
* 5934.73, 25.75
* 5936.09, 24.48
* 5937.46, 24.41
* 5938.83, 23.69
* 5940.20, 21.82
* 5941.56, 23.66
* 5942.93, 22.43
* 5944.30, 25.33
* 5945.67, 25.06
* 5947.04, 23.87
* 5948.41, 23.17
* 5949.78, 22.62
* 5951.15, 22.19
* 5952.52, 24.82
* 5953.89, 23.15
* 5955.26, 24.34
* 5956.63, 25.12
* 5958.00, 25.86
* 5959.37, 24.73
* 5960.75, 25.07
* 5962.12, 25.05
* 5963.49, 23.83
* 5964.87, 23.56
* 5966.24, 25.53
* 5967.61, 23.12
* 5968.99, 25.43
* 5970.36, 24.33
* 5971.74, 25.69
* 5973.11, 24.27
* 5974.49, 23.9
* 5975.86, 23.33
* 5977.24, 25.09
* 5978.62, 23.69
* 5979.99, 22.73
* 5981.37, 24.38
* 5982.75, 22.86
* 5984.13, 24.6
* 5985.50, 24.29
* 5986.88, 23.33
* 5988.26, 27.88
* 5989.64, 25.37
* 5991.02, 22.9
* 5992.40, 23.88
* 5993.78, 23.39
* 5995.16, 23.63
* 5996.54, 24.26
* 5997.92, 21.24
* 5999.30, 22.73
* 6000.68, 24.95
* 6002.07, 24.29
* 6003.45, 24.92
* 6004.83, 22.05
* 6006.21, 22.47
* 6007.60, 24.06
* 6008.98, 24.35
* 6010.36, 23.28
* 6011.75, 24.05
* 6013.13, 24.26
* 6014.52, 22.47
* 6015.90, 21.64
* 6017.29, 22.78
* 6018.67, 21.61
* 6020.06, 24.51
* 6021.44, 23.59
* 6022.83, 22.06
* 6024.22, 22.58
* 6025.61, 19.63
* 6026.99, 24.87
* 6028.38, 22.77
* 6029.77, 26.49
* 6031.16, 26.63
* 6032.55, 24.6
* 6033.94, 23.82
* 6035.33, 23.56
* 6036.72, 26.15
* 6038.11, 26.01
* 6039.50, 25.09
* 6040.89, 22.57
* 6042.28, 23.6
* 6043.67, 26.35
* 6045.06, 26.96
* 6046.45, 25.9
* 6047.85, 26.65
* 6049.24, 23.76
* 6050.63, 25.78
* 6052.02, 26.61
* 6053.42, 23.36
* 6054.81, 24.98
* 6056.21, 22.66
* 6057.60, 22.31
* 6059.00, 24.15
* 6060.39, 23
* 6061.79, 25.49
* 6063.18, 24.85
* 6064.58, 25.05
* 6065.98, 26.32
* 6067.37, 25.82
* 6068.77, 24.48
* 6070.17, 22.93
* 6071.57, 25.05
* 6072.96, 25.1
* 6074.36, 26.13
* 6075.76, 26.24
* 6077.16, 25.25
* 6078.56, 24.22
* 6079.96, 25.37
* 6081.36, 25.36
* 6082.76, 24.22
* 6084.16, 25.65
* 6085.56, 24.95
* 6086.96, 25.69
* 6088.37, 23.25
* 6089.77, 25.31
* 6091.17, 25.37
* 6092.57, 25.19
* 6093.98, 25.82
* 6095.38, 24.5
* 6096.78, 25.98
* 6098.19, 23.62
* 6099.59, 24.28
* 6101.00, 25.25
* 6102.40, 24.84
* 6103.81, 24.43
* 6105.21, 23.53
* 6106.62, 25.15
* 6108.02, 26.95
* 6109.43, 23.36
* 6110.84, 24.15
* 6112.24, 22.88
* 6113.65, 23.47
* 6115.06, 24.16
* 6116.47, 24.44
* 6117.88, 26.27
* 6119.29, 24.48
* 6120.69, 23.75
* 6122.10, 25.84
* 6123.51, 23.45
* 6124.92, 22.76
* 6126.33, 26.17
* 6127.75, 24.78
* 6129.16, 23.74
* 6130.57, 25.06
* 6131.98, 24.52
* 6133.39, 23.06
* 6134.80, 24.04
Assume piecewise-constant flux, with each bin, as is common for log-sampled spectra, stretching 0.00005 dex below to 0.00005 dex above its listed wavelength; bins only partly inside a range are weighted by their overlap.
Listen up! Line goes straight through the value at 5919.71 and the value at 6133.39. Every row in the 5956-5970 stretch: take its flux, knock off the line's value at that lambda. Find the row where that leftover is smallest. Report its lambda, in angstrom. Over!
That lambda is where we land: 5967.61 angstrom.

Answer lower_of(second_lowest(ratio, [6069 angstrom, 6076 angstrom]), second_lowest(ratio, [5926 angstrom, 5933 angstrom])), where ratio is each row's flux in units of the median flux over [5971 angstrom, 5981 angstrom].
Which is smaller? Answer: 0.98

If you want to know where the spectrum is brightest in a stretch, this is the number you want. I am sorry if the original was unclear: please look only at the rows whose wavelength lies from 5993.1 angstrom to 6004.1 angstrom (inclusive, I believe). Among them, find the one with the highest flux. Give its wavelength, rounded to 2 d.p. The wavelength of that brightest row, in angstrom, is 6000.68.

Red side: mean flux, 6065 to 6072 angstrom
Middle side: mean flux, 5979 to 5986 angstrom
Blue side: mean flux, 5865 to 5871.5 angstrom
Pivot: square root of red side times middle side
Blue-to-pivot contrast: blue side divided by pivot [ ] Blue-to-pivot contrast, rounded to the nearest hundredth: 0.99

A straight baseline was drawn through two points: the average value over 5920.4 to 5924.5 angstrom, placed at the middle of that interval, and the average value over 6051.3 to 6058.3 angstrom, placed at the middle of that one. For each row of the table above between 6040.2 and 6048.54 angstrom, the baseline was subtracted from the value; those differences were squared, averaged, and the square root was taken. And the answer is 2.1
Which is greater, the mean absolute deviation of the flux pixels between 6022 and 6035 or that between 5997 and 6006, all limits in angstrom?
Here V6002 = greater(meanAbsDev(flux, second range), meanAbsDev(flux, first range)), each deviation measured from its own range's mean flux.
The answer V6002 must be 1.7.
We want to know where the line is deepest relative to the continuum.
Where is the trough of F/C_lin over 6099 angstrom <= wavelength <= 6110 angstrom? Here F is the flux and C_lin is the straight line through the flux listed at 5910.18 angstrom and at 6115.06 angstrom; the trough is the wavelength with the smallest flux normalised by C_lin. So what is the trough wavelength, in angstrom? 6109.43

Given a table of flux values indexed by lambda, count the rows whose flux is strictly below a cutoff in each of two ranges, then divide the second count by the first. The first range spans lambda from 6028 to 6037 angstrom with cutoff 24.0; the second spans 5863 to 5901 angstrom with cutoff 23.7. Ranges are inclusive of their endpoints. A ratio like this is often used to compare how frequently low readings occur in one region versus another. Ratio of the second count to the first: 4.3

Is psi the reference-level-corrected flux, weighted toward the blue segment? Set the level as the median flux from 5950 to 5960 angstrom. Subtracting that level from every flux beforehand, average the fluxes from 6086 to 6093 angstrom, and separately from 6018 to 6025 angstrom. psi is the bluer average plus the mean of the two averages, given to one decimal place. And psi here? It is -2.7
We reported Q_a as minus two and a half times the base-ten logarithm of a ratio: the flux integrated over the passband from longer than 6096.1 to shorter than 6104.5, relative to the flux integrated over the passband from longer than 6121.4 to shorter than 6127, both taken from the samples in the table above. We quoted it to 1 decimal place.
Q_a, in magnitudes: -0.4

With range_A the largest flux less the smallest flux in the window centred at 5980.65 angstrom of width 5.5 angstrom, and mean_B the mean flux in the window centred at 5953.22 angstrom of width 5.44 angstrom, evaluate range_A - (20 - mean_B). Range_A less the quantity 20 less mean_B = 5.3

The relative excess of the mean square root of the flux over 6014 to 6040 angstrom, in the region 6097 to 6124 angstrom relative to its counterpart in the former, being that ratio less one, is 0.02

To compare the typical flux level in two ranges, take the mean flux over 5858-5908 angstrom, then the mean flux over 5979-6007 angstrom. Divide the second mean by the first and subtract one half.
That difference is 0.52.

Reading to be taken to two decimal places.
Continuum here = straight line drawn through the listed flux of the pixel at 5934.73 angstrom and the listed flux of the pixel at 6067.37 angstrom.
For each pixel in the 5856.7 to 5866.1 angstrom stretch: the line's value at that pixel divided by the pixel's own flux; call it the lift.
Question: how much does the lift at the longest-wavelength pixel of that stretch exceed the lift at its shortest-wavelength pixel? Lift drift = -0.11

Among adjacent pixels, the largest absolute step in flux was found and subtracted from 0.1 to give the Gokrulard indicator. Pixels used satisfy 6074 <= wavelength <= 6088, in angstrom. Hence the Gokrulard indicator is -1.3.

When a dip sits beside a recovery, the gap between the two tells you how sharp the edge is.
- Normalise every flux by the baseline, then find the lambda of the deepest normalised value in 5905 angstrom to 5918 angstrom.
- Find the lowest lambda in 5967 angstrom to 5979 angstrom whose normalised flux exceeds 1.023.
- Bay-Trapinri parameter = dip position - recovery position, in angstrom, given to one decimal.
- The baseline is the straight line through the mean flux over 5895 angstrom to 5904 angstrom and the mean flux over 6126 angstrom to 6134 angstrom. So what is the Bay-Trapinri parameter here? -54.7 angstrom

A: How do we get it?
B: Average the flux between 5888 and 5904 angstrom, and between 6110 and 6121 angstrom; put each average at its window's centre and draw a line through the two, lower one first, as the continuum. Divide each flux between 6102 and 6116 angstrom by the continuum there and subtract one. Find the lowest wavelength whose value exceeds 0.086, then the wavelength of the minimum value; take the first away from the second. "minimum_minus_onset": 4.2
